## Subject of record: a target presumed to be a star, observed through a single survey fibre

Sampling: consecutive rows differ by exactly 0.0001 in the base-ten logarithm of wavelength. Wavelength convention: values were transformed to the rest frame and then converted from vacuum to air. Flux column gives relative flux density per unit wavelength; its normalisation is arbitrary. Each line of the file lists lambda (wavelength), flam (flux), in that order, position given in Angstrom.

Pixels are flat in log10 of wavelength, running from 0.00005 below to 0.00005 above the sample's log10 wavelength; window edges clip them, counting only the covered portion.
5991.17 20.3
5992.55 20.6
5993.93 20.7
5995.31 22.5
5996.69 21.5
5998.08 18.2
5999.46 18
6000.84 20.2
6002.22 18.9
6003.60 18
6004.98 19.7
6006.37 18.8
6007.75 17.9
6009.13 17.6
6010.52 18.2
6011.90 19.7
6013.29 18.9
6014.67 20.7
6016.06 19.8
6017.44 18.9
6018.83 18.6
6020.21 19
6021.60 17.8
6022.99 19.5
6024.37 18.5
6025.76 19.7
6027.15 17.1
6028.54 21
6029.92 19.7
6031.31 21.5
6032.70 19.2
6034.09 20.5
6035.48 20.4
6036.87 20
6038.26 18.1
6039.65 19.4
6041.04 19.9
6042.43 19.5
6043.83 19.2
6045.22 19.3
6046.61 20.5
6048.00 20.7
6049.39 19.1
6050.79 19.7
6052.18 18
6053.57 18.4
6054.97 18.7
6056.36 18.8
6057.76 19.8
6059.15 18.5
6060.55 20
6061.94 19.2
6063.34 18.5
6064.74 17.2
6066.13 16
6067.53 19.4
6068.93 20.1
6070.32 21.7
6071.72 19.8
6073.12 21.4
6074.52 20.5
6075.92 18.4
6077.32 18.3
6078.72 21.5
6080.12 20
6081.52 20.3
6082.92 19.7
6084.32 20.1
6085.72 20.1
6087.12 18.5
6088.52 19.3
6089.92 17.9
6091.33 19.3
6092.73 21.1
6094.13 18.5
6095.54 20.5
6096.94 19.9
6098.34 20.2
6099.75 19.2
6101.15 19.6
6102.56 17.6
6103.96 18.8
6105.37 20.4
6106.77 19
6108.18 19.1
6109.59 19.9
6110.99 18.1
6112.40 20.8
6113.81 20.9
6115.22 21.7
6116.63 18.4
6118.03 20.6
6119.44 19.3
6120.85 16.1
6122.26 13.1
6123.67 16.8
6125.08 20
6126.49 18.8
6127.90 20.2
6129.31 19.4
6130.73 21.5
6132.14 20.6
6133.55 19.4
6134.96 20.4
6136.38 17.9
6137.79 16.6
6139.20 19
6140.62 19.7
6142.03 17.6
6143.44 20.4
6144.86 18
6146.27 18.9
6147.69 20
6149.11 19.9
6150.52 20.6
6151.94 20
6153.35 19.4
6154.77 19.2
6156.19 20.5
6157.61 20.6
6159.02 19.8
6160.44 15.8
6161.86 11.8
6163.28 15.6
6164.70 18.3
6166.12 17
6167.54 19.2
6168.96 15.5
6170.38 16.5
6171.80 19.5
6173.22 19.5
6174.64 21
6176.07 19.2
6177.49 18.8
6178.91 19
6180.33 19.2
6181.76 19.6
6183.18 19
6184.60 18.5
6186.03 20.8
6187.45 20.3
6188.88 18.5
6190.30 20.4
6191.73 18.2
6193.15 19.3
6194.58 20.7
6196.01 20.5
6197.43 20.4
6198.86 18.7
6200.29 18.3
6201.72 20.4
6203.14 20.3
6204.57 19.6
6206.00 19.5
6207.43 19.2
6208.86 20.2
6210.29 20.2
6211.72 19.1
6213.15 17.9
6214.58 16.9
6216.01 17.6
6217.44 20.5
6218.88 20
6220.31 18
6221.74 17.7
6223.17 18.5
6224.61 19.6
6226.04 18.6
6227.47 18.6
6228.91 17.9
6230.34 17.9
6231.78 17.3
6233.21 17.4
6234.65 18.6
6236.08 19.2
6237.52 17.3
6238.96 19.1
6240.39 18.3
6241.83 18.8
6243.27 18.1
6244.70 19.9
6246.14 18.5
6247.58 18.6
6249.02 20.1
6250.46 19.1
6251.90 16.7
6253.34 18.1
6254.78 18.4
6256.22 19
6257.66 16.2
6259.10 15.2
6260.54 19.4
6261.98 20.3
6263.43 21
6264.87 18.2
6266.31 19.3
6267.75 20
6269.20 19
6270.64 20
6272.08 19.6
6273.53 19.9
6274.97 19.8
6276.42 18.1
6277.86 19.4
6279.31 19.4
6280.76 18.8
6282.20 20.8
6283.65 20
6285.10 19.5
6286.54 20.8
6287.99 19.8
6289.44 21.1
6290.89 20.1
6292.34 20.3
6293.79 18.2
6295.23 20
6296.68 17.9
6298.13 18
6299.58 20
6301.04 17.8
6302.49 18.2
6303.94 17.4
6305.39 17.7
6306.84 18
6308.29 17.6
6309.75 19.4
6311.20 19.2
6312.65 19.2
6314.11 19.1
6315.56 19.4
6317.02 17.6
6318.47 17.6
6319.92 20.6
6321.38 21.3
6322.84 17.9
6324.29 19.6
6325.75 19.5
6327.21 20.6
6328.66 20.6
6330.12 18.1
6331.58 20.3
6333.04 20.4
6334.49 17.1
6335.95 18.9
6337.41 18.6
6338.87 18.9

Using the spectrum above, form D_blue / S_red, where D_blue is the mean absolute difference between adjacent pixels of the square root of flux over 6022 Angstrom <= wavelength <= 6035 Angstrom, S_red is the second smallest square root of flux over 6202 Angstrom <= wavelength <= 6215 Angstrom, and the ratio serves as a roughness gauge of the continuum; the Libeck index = 0.052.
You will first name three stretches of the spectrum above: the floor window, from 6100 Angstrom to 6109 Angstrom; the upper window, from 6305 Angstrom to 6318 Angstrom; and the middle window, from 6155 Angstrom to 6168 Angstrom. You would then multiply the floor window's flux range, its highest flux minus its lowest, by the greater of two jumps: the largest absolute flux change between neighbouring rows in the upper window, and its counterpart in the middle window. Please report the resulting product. 11.2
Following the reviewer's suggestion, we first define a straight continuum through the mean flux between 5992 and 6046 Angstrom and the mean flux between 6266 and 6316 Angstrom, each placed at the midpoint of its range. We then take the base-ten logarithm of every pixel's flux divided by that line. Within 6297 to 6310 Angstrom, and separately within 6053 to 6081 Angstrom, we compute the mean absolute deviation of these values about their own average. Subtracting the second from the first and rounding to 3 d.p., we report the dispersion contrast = -0.010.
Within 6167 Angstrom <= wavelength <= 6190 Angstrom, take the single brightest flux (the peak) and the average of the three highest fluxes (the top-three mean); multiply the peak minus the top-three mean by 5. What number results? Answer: 1.5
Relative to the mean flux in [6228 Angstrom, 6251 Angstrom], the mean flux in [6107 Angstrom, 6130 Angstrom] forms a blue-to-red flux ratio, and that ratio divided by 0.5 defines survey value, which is 2.05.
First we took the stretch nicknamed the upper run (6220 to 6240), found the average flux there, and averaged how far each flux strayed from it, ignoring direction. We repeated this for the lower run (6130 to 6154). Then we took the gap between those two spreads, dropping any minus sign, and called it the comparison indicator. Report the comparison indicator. 0.4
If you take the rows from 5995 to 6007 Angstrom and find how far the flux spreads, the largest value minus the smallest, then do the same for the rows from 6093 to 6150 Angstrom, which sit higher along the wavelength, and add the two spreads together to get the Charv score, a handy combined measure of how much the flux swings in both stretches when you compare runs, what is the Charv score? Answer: 13.1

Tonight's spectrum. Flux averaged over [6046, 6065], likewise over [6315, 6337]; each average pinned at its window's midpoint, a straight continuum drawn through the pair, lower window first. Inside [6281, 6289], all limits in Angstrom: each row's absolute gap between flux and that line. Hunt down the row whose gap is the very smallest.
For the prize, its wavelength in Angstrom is 6285.10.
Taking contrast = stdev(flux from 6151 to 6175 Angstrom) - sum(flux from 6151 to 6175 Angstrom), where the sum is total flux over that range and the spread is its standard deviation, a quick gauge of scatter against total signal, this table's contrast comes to -307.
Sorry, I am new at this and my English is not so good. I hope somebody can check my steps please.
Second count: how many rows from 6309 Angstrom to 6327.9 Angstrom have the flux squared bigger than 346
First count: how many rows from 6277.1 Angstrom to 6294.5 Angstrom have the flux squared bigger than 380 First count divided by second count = 0.8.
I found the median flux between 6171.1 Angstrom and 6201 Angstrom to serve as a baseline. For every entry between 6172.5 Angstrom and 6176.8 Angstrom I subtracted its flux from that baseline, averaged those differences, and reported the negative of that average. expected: 0.6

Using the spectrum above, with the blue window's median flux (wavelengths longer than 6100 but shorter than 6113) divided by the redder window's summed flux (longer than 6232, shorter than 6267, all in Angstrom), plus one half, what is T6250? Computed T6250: 0.54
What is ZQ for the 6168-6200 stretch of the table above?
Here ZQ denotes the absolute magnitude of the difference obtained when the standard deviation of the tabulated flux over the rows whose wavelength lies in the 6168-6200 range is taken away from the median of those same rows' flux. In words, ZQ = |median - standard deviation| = 17.9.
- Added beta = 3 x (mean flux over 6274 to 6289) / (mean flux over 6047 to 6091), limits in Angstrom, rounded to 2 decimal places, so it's 3.05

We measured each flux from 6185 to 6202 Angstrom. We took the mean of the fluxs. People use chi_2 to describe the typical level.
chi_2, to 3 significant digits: 19.7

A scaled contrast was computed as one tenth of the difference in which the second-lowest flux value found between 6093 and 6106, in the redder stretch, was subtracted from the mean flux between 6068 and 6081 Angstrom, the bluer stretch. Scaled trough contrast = 0.17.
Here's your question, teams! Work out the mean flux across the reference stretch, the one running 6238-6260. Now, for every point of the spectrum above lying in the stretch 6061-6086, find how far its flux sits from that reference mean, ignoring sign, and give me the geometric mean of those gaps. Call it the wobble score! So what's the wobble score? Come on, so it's 1.11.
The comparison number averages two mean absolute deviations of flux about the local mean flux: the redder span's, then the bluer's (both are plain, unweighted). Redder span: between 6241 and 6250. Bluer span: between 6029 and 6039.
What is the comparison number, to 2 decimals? 0.73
